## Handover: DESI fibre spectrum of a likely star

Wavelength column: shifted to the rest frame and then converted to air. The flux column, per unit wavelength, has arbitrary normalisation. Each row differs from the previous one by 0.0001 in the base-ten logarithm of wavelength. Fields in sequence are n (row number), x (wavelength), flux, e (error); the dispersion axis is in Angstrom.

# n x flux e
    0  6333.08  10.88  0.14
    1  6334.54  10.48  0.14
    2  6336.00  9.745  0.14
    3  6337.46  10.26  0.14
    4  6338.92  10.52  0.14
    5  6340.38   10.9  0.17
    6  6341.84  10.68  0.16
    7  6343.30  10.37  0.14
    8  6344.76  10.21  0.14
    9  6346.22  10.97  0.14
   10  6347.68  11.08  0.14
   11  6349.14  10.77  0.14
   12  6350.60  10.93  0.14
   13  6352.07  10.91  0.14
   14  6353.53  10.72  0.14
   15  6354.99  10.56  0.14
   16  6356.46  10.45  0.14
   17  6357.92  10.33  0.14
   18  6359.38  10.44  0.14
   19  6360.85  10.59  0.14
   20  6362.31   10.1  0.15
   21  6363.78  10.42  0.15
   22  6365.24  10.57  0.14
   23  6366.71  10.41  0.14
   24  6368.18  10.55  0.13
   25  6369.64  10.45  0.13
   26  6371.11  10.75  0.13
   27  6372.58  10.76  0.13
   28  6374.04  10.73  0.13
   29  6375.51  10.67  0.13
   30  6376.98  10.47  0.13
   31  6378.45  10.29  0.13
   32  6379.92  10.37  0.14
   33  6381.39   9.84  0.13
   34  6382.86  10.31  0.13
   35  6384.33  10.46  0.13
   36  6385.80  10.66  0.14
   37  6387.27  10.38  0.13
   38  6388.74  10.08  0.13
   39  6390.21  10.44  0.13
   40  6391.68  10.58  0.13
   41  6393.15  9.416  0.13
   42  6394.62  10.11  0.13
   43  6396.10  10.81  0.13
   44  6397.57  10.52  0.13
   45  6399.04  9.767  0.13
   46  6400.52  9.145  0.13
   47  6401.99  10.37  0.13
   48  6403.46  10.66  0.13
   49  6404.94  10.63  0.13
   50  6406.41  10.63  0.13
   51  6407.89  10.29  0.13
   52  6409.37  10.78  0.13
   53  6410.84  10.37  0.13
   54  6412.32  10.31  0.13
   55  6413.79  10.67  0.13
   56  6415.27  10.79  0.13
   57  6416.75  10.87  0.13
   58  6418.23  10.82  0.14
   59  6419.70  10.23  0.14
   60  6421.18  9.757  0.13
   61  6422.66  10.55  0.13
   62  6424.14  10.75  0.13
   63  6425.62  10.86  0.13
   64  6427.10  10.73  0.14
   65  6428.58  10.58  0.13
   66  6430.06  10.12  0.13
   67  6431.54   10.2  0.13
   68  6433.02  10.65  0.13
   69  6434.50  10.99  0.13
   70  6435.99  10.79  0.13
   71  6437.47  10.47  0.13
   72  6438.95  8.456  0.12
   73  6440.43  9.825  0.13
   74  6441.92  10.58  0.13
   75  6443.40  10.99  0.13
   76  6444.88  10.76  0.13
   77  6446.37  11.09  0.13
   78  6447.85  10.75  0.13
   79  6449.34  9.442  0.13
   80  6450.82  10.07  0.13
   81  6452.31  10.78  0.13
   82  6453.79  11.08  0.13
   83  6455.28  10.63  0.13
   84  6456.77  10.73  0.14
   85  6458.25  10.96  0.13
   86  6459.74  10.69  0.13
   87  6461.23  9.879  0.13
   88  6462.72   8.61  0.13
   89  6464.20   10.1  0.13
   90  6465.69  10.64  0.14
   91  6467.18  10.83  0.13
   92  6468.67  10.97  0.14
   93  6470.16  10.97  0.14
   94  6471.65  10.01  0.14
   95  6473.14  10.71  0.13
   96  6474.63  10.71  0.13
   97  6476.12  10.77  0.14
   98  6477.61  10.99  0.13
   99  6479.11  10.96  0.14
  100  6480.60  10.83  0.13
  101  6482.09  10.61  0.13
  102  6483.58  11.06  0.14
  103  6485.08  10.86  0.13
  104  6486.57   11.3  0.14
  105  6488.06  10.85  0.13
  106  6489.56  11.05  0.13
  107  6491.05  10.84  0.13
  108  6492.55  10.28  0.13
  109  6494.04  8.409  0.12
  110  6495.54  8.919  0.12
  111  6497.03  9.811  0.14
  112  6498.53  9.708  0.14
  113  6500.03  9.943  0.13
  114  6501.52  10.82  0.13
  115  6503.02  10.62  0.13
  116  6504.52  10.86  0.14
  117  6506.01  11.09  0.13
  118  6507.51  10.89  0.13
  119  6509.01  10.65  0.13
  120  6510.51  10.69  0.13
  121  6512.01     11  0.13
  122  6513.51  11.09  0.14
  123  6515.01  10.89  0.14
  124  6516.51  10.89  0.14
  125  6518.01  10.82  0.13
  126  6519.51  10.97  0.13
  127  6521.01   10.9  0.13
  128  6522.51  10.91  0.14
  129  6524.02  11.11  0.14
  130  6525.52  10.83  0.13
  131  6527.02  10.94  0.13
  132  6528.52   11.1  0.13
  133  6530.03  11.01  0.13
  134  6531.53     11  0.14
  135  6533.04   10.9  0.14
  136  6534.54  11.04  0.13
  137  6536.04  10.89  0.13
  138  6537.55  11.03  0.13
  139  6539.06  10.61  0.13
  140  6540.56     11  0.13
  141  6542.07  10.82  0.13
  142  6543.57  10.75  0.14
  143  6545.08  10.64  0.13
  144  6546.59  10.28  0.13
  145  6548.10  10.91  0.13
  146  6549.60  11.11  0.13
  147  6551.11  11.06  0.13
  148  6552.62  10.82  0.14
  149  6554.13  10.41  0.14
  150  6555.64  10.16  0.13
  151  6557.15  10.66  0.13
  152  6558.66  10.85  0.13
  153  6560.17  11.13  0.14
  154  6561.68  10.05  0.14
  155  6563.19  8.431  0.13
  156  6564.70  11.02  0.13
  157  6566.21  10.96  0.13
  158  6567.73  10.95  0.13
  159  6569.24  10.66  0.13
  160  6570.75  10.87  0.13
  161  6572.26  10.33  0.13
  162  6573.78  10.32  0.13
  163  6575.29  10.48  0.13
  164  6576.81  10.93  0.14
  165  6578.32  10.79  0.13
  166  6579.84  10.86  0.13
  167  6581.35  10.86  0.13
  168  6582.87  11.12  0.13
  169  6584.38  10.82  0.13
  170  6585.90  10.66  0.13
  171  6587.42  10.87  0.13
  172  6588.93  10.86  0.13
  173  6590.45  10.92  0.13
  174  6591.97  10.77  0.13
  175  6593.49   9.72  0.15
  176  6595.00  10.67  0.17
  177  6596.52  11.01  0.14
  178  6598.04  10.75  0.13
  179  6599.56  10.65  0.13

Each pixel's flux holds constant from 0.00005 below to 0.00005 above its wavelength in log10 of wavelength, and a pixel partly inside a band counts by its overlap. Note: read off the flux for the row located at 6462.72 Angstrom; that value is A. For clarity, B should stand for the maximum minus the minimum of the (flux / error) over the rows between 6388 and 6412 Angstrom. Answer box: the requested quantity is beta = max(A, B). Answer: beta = 12.8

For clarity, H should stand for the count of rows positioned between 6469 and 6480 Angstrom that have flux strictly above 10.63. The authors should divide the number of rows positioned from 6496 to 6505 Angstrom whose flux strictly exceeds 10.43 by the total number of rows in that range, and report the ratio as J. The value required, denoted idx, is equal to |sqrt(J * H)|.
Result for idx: 1.73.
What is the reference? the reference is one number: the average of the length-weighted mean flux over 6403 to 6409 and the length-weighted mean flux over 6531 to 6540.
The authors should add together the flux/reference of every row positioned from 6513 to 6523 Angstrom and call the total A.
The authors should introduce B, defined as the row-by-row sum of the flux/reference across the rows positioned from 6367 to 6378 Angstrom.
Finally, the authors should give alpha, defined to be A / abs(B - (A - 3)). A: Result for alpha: 2.54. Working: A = 7.13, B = 6.93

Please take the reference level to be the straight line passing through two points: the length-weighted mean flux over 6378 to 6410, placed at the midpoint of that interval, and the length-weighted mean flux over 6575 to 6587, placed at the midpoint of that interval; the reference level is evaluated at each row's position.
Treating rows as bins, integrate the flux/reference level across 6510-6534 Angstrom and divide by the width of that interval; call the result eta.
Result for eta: 1.03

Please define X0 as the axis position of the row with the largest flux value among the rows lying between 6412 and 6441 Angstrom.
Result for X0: 6434.50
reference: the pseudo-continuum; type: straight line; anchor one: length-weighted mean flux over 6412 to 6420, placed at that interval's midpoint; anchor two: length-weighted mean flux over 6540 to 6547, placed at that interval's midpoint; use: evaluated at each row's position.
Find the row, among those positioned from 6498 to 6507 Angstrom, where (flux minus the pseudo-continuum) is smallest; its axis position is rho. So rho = 6498.53 Angstrom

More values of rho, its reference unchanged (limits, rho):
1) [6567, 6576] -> 6573.78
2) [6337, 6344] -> 6337.46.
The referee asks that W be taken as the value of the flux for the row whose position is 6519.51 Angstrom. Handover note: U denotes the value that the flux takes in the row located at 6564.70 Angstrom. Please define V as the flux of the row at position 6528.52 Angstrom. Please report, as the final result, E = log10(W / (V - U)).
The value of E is 2.14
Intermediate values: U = 11.02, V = 11.1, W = 10.97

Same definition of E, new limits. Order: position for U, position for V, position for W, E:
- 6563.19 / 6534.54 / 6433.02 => 0.61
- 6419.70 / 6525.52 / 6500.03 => 1.22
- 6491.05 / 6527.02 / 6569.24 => 2.03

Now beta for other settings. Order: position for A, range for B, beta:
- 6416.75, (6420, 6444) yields 14.1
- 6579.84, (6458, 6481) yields 18.3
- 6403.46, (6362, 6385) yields 15.4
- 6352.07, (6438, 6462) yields 14.8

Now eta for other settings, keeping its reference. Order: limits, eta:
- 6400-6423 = 1.01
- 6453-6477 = 1.00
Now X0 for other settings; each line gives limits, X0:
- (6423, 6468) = 6446.37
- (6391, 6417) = 6416.75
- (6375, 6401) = 6396.10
